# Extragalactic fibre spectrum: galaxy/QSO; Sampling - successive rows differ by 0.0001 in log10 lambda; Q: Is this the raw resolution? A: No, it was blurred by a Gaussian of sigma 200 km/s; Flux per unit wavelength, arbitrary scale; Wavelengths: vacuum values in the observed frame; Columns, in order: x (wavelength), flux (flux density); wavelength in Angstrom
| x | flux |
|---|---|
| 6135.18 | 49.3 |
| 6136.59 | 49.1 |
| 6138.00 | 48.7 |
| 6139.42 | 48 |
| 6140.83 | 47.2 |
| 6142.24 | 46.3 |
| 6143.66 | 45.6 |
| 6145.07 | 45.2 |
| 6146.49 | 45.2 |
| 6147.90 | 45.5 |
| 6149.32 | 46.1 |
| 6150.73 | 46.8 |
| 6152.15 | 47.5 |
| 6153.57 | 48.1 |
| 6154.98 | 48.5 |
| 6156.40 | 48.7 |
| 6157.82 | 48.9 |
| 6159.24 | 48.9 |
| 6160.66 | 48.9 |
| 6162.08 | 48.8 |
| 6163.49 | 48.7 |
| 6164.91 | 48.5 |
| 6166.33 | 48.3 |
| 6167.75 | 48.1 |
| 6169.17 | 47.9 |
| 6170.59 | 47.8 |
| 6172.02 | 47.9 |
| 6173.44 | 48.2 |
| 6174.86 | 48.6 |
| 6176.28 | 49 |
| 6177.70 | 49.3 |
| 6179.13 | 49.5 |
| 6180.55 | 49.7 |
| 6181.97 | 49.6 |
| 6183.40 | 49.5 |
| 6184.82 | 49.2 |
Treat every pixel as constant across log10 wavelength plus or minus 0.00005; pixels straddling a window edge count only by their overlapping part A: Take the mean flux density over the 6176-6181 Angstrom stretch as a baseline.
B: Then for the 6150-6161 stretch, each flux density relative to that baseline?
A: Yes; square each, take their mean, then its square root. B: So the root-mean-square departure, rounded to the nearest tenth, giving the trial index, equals 1.3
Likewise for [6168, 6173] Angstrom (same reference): 1.5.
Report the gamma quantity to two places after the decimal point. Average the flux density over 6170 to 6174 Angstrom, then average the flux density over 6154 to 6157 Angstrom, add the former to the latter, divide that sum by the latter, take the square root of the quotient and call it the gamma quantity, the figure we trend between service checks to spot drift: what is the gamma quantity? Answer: 1.41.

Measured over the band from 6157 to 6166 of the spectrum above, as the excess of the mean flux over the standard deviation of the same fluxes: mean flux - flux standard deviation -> 48.6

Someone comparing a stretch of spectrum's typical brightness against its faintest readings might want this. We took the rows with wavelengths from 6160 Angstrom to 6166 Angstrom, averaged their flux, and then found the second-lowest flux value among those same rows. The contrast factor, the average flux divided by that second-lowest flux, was 1.001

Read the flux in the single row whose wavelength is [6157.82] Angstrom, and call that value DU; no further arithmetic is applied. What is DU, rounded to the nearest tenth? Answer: 48.9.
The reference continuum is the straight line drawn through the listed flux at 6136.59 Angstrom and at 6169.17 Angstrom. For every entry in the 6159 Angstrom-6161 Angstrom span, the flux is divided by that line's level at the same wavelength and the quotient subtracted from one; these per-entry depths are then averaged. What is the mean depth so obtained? -0.014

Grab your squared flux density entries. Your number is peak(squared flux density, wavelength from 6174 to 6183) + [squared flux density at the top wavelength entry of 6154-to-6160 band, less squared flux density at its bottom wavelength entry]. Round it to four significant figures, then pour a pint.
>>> 2509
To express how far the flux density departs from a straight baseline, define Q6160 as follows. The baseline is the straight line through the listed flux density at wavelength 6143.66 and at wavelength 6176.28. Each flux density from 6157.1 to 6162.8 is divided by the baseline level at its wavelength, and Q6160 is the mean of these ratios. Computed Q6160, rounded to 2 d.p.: 1.03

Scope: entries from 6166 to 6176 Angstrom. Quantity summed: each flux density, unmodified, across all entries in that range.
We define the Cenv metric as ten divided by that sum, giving 0.0297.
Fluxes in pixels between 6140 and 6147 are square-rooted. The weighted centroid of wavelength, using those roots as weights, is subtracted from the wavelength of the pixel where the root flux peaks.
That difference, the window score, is -2.8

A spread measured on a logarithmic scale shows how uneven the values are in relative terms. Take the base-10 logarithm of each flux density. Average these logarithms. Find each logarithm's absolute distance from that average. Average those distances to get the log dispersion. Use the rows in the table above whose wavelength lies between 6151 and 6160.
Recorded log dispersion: 0.004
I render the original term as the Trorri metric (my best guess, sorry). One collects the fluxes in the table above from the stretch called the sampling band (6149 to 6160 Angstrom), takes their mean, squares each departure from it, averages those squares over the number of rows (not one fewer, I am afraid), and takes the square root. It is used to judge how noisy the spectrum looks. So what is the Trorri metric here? 1.0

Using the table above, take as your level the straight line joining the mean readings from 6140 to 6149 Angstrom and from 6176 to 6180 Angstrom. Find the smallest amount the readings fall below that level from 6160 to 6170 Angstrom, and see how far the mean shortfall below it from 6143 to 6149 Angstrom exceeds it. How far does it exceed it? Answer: 2.0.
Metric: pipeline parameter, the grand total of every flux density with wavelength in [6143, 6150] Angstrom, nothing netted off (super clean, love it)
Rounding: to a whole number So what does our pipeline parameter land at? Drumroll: 228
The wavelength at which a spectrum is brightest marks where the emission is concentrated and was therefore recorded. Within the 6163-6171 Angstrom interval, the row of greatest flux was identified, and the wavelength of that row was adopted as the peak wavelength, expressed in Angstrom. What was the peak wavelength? 6163.49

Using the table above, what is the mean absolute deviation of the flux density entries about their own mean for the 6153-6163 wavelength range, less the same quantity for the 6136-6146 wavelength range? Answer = -1.0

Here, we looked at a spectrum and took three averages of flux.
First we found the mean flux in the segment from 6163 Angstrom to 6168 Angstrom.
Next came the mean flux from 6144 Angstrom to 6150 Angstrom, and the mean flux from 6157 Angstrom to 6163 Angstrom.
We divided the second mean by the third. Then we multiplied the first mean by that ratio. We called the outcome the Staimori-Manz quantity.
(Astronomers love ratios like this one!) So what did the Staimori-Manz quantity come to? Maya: 45.1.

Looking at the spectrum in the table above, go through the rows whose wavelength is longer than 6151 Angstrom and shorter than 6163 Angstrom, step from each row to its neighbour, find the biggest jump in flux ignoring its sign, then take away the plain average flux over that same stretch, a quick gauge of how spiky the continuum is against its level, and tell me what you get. -47.9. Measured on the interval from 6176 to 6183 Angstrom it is -49.1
